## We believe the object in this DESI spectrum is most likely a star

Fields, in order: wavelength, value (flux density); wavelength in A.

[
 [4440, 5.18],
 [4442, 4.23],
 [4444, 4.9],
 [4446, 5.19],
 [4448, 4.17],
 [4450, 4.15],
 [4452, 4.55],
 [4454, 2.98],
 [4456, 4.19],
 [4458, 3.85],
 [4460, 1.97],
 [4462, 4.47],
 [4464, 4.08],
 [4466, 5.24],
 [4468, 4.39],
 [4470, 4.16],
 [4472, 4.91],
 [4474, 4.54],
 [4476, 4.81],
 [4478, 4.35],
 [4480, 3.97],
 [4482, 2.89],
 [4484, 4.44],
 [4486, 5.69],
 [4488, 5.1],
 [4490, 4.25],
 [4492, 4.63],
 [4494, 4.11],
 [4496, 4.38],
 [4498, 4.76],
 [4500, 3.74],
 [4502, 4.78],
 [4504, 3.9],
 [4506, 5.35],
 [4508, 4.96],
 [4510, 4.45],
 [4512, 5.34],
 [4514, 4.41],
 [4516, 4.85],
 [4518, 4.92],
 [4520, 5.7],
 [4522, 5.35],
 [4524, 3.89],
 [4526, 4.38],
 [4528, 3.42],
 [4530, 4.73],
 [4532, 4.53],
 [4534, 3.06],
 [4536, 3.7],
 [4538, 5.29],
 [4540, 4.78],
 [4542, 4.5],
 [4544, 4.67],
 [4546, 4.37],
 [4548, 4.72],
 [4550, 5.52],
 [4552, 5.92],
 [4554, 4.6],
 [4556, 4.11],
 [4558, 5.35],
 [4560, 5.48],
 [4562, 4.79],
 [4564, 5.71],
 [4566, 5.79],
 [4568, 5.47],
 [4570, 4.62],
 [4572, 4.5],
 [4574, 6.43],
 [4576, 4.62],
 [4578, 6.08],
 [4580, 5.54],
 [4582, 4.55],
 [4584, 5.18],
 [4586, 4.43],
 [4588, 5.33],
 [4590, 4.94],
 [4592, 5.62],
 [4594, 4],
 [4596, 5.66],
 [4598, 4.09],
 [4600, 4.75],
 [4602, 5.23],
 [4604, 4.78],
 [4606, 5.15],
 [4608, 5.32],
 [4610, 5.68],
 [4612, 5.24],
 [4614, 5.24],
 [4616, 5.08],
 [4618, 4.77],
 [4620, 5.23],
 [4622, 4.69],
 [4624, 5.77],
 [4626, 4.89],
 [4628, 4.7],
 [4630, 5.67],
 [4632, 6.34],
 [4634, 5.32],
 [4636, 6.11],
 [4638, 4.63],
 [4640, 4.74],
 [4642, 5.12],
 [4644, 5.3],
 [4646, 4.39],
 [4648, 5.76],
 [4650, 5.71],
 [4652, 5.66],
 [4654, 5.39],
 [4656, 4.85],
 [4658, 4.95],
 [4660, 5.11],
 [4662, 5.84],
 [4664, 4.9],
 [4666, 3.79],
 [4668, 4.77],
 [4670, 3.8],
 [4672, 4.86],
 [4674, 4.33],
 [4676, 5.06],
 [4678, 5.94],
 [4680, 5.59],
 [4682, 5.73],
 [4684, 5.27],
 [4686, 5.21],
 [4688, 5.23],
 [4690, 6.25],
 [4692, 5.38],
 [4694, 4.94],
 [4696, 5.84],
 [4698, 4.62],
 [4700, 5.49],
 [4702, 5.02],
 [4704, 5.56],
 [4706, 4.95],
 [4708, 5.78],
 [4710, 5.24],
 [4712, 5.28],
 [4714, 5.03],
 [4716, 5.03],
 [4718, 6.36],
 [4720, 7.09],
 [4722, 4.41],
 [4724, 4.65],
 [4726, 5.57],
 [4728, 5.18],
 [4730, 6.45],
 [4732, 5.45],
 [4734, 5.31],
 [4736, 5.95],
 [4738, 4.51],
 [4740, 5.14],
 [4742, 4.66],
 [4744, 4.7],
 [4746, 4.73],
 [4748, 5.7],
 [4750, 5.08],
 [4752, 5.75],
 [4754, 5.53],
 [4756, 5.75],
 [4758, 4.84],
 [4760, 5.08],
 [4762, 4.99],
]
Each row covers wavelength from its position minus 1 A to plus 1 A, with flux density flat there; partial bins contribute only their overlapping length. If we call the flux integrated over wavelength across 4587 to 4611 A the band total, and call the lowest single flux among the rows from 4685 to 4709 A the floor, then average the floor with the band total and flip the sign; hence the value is -62.9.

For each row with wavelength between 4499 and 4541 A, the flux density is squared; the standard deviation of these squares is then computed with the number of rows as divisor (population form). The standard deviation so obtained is 6.1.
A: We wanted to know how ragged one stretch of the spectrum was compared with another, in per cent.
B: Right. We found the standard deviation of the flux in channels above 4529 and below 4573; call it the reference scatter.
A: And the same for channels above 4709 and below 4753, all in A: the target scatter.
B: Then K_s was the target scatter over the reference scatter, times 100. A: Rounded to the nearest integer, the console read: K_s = 97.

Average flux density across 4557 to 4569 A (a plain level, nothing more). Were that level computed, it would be 5.43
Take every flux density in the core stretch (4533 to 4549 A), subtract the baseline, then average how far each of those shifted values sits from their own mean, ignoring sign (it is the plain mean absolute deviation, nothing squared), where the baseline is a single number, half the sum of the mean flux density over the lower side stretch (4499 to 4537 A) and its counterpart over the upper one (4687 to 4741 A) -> 0.51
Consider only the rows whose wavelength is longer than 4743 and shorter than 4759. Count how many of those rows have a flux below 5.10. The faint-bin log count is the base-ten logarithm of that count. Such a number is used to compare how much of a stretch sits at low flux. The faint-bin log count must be 0.6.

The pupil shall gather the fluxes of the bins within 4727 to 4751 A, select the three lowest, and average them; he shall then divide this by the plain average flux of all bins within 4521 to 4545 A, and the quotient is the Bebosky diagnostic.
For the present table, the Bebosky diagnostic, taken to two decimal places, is 1.06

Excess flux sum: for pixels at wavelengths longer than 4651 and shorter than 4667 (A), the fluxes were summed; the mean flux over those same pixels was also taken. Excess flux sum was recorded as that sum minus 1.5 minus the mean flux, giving 34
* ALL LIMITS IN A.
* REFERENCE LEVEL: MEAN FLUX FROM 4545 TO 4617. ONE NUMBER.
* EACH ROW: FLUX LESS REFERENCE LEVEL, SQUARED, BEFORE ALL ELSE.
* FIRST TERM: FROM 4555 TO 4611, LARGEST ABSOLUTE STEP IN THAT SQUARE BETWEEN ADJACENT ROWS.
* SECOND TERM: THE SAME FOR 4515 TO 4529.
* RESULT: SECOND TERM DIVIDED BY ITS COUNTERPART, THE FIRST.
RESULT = 1.5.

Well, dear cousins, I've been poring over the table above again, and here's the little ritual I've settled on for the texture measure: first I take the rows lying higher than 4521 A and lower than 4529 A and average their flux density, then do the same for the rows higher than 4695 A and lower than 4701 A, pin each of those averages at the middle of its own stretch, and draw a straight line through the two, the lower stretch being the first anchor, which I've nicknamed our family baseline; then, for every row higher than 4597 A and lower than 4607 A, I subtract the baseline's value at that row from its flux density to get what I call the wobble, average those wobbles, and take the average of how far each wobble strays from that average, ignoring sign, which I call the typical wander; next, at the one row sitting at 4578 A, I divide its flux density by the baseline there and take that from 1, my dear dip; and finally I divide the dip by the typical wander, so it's -1.1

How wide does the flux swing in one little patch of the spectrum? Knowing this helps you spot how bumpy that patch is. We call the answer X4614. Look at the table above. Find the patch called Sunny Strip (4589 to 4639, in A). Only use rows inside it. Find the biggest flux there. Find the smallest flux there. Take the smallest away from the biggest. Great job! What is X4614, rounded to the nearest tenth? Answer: 2.3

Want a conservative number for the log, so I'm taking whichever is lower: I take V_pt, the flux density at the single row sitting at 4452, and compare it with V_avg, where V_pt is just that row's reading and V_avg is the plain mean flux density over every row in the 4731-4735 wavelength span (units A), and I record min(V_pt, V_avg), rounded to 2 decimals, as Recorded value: 4.55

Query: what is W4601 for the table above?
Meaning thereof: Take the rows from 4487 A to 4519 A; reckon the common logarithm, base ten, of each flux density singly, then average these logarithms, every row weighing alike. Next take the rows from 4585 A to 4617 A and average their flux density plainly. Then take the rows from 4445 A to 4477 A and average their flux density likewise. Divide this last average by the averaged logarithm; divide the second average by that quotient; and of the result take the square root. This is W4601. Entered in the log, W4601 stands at 0.89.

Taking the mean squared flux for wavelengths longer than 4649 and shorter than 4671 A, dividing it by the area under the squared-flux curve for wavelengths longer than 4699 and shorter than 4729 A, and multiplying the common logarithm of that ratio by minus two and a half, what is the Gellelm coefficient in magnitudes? 3.86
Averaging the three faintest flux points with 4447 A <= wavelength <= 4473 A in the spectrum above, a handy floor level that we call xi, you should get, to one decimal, 2.9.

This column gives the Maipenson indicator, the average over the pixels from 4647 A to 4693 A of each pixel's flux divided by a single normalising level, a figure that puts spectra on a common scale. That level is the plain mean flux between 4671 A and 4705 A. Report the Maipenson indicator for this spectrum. 0.977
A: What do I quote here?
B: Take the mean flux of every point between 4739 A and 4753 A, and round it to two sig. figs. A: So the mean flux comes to 5.1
